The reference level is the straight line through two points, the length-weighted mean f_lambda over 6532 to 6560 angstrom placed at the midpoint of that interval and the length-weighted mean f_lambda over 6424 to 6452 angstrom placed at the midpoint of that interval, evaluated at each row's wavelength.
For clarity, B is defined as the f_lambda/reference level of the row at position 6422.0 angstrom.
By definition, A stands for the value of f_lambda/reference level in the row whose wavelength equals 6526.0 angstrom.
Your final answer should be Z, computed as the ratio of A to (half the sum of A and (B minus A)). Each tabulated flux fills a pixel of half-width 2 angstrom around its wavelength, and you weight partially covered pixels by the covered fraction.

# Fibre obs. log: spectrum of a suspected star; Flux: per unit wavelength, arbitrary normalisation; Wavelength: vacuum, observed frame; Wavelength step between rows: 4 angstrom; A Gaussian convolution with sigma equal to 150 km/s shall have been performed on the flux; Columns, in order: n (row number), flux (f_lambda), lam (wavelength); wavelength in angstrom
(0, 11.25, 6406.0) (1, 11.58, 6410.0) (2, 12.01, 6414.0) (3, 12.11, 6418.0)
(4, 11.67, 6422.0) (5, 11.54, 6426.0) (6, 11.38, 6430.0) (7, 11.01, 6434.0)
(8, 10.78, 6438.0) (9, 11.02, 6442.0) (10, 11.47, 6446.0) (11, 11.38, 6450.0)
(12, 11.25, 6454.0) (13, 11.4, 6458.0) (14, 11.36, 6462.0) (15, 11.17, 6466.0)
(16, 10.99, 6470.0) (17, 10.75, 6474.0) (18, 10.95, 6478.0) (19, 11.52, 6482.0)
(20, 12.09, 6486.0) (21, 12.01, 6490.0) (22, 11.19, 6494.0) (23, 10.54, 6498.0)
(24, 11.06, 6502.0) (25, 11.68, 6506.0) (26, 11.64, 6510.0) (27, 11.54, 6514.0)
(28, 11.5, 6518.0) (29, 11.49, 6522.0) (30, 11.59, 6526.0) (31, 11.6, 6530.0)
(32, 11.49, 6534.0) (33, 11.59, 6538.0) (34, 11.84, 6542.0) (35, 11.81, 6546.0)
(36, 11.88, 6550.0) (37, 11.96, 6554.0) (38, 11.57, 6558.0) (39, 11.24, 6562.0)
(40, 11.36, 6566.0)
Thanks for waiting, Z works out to 1.90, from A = 1.00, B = 1.05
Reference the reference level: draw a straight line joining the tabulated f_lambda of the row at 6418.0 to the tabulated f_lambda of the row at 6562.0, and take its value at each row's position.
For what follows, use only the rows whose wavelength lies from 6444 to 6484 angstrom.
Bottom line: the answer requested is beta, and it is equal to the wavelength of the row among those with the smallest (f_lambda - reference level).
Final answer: 6474.0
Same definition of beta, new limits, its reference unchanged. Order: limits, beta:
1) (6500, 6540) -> 6502.0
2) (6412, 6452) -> 6438.0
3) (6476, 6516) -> 6498.0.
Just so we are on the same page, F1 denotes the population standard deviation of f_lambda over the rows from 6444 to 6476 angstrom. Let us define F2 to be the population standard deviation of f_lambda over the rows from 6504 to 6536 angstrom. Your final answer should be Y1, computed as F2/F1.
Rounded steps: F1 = 0.23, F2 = 0.07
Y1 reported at 0.3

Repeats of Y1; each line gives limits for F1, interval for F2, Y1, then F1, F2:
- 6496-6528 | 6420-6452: 0.8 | 0.36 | 0.29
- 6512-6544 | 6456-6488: 3.6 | 0.11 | 0.39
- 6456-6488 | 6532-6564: 0.6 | 0.39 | 0.23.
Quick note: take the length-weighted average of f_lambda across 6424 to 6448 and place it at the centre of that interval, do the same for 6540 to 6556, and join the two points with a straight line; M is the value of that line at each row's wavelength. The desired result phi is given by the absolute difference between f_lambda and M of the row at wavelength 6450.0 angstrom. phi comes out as 0.10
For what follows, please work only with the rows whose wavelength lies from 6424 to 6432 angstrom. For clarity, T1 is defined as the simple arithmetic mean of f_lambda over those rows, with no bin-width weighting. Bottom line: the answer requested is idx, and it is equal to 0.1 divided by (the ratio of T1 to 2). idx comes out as 0.0175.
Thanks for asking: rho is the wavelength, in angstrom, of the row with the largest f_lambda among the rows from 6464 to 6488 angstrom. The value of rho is 6486.0 angstrom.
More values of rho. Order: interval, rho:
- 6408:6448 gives 6418.0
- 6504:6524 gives 6506.0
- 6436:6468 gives 6446.0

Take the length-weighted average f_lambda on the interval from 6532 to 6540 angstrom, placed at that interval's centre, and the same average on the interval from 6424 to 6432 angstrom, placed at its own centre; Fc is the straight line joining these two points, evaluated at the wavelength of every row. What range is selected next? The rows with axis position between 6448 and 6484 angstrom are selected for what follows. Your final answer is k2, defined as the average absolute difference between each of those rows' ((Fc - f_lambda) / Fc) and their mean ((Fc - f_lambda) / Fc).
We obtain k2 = 0.018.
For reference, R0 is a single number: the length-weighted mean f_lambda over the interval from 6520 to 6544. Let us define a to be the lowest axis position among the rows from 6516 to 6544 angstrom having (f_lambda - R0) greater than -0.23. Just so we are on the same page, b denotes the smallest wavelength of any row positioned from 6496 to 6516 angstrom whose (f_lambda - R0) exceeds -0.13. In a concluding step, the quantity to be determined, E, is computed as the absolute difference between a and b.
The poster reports 12 angstrom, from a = 6518.0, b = 6506.0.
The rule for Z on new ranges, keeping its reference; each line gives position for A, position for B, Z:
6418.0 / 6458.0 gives 2.16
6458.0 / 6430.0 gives 1.98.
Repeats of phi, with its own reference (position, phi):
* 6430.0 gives 0.22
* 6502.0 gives 0.54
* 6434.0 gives 0.18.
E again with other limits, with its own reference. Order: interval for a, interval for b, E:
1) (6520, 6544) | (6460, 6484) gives 40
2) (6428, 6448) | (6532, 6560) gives 104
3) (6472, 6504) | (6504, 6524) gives 24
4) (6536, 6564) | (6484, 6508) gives 52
